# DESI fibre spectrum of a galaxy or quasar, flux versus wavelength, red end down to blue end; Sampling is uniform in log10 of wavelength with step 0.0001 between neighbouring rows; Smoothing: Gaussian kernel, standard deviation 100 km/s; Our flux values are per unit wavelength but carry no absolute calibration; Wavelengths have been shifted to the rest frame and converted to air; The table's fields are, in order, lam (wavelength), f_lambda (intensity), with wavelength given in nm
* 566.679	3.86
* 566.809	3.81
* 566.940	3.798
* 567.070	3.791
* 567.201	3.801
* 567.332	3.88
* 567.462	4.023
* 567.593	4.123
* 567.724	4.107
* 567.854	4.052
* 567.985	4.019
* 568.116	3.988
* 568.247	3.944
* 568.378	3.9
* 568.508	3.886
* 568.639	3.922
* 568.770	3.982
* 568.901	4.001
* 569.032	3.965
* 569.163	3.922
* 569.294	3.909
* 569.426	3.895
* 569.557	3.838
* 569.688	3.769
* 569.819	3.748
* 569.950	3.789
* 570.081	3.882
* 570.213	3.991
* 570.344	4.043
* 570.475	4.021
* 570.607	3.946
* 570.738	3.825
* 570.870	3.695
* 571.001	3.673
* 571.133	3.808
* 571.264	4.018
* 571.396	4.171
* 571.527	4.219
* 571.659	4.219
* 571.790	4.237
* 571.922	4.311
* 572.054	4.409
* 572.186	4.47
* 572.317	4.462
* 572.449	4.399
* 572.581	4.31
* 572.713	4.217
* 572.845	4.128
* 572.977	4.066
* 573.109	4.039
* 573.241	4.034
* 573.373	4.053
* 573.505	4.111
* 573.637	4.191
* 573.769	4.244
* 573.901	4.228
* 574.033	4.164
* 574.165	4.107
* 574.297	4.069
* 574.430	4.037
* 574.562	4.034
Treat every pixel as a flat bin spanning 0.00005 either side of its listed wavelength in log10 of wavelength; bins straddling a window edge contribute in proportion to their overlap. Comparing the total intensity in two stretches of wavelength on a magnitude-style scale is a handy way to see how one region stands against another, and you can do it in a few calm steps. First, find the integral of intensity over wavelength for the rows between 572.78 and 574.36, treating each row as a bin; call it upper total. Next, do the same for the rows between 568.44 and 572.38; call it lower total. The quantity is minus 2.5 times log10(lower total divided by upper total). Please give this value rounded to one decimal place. -1.0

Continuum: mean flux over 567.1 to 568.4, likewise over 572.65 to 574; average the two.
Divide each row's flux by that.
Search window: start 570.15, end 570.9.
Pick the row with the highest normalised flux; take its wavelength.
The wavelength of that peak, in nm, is 570.344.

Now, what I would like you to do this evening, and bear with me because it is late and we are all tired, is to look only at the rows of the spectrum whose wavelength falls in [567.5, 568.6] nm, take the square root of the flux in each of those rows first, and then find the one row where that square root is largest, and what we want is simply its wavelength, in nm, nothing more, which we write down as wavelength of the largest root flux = 567.593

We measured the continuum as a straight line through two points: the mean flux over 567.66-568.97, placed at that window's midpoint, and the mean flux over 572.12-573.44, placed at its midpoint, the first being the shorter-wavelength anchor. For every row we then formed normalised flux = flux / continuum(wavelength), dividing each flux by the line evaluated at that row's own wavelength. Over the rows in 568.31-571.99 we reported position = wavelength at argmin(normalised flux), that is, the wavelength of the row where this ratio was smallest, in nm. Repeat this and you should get 571.001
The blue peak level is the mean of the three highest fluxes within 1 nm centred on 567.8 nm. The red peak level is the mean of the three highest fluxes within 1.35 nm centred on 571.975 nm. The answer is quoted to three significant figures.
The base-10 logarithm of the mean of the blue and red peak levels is 0.630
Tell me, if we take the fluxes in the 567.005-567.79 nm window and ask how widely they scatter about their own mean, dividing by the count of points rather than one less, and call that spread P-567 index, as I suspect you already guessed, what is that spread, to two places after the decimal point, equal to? 0.14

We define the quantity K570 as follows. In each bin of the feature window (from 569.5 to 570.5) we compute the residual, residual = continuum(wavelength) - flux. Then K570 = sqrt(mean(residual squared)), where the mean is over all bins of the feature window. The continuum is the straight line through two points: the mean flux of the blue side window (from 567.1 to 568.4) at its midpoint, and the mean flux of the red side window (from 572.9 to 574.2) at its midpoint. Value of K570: 0.18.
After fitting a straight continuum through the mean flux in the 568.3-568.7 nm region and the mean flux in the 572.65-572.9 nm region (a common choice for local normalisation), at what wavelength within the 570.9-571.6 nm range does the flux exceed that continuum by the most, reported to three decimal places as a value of 571.527 nm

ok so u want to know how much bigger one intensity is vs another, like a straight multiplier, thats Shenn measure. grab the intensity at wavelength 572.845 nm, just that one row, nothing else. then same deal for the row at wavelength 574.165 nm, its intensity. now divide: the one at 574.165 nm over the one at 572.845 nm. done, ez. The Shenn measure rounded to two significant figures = 0.99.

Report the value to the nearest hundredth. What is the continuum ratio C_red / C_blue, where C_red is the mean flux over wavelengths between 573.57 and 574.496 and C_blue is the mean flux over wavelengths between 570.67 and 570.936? 1.10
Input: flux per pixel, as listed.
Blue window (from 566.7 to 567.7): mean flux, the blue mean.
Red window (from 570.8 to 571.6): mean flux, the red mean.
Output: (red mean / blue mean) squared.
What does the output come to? 1.02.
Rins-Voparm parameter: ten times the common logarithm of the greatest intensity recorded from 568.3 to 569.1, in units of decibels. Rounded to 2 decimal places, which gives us 6.02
